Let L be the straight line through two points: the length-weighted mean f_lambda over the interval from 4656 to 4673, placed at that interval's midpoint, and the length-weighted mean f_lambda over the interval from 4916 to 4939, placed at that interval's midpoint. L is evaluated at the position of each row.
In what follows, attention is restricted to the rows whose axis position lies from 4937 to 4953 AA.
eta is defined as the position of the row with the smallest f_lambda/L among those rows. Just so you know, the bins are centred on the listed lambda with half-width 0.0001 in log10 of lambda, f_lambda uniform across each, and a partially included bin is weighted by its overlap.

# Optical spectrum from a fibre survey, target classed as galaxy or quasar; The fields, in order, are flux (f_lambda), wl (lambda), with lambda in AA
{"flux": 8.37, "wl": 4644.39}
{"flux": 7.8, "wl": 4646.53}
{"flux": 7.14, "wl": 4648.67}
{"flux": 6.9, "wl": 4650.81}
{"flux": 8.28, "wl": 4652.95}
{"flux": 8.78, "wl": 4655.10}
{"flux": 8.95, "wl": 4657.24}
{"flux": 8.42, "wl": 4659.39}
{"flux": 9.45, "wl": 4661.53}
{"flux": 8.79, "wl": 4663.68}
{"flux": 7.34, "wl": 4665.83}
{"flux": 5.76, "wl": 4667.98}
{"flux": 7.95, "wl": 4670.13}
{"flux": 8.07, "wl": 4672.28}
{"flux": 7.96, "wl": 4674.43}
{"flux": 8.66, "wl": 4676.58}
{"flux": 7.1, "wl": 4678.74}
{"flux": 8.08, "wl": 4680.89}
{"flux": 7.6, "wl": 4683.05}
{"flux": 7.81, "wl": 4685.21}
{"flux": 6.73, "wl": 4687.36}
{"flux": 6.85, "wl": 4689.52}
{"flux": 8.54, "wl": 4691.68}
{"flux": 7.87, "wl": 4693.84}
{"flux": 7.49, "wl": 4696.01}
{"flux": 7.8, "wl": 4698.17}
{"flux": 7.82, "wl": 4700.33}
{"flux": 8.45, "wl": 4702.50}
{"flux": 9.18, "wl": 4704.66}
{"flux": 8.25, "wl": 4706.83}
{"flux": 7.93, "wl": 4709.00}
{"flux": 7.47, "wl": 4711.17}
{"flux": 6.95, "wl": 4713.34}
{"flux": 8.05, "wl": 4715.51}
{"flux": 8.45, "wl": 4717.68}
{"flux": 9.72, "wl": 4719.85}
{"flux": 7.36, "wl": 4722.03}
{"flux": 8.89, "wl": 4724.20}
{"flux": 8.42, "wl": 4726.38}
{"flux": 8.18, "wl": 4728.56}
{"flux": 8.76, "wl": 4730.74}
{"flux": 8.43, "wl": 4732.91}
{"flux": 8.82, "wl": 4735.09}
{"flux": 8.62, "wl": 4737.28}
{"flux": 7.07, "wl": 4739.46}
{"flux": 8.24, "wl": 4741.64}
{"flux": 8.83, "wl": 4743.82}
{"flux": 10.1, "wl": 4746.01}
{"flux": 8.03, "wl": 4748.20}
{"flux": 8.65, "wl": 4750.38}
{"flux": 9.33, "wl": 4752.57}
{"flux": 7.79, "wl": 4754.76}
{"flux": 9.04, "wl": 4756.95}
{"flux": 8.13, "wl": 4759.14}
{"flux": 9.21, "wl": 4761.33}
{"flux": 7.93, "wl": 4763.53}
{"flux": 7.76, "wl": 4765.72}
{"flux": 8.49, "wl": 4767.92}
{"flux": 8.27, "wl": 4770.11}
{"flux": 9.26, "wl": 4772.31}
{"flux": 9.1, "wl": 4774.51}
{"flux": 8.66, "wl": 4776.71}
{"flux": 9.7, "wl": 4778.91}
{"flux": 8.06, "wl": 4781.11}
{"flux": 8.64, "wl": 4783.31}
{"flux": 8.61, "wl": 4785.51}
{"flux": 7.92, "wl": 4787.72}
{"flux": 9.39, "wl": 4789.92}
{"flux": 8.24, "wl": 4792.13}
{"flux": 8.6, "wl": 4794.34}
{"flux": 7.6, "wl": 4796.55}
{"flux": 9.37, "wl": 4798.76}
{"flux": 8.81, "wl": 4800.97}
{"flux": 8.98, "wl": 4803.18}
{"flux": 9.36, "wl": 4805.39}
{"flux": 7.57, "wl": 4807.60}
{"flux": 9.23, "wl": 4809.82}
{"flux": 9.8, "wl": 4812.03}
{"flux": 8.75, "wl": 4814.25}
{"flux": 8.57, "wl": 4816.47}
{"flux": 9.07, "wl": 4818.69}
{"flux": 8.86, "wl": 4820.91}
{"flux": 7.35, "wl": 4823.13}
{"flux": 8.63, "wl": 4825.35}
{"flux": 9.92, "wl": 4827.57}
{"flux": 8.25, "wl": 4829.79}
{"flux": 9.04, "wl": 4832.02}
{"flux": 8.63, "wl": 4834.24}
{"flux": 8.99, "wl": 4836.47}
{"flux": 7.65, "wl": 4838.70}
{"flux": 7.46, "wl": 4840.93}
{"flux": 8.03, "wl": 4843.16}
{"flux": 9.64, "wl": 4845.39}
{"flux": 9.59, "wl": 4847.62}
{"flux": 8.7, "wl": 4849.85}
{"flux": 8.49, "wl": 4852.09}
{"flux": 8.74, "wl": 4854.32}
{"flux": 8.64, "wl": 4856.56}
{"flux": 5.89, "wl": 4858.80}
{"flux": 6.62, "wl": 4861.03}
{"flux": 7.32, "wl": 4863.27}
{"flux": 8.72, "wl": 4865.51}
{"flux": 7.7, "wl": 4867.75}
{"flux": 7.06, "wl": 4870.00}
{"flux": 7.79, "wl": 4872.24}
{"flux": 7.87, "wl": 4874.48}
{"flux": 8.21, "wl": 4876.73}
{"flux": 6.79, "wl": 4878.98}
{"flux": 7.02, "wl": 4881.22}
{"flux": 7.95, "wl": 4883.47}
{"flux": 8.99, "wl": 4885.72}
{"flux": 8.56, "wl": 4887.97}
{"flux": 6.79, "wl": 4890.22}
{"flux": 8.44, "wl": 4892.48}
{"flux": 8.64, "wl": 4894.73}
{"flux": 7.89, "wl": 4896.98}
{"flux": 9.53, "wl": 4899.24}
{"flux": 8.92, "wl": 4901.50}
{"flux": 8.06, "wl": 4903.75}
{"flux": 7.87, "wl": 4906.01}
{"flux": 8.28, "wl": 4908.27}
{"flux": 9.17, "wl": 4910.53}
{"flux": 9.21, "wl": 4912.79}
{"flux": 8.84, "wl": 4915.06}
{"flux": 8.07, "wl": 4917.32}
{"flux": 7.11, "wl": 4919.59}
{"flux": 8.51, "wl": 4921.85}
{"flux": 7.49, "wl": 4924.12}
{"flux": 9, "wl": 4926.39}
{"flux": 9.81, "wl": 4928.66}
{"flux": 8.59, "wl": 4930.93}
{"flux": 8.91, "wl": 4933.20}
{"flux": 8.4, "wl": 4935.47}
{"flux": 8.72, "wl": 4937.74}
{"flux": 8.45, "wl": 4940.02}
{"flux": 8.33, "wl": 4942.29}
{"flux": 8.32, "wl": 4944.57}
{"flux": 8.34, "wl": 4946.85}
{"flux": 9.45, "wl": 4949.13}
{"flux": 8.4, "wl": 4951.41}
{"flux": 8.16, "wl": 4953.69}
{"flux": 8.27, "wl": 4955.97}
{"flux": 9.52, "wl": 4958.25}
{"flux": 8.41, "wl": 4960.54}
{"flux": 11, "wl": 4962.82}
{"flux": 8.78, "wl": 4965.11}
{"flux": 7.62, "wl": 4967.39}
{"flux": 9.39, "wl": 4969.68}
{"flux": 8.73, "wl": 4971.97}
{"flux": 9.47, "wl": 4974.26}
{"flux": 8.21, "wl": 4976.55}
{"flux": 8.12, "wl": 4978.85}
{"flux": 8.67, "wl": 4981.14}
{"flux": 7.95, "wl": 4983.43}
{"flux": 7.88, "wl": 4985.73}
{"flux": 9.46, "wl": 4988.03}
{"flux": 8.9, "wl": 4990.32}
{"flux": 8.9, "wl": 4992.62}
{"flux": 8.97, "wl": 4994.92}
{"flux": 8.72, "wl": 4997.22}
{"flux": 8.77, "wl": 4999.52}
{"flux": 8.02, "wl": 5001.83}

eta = 4944.57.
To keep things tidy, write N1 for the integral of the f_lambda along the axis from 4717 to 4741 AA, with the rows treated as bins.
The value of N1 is 202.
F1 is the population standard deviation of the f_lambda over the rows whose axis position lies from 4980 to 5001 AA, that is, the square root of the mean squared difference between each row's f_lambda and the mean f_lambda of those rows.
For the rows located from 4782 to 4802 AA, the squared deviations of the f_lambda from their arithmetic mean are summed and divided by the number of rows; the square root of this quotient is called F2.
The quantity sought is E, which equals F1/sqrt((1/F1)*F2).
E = 0.4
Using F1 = 0.47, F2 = 0.56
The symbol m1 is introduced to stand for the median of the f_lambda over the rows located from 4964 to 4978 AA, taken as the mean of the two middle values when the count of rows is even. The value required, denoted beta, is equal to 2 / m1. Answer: 0.228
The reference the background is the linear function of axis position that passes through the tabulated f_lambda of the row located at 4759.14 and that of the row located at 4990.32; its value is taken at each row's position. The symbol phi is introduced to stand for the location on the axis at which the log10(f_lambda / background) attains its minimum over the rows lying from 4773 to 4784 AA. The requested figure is 4781.11 AA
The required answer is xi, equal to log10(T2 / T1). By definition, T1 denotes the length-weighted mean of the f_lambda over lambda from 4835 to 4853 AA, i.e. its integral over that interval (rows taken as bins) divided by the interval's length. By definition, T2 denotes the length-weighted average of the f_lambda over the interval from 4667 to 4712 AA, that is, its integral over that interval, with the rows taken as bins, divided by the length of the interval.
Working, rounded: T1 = 8.57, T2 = 7.79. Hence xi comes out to -0.042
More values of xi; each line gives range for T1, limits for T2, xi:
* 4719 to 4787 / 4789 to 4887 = -0.011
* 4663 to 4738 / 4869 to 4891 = -0.015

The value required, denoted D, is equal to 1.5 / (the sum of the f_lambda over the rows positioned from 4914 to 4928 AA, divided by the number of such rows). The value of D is 0.184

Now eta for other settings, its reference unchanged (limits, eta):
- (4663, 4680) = 4667.98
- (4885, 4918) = 4890.22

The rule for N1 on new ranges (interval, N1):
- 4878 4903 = 204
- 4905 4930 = 212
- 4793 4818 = 220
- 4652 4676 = 196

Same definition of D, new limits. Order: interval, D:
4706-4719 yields 0.191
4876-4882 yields 0.204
